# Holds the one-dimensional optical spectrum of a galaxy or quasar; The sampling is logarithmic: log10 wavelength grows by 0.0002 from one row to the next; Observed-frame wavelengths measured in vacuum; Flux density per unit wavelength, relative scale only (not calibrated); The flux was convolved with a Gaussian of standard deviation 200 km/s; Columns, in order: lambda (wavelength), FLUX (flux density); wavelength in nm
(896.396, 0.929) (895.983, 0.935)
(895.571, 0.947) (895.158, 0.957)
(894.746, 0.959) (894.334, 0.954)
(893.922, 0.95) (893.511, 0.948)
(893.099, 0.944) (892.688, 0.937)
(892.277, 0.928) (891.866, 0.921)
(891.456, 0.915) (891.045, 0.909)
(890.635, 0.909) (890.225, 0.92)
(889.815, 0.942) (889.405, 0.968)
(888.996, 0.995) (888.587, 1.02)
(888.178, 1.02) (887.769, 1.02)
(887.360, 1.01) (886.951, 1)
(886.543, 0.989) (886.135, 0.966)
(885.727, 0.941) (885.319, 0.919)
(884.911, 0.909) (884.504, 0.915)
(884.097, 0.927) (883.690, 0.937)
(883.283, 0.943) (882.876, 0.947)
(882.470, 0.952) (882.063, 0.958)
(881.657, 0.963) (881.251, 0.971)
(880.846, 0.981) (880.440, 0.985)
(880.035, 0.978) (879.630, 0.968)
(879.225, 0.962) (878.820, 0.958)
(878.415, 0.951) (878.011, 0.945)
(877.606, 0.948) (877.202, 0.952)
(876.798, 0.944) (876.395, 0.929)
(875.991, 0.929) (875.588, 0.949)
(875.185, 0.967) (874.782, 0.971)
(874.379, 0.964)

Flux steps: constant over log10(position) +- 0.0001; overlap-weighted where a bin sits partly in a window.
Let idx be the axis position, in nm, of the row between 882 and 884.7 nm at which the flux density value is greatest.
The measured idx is 882.063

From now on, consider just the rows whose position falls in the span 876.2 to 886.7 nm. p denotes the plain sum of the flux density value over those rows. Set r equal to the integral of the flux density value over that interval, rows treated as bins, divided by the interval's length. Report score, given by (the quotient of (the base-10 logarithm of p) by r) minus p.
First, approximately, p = 24.7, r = 0.951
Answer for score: -23.3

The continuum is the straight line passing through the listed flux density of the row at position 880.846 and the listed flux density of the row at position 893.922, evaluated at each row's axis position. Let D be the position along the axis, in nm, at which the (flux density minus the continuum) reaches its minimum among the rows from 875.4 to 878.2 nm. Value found 875.991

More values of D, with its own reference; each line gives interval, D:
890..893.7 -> 890.635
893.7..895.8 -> 893.922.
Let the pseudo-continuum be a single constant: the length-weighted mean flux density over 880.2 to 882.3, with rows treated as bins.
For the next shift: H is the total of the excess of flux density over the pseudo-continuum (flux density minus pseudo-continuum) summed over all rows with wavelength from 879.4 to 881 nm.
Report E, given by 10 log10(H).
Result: -16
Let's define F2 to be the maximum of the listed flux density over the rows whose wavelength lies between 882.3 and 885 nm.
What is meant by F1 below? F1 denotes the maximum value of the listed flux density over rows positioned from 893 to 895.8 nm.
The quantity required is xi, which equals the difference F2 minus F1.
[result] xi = -0.01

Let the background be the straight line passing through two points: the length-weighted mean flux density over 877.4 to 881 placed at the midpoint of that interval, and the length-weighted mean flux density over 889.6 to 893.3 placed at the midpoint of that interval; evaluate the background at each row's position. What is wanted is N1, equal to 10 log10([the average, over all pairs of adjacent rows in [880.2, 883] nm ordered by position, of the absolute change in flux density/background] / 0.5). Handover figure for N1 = -20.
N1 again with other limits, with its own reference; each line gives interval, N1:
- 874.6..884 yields -18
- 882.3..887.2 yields -16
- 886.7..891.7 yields -16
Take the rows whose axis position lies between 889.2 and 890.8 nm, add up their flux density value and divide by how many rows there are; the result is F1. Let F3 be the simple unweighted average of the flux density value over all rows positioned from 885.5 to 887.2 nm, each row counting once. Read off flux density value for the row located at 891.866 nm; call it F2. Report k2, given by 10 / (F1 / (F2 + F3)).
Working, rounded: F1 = 0.935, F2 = 0.921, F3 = 0.974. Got 20.3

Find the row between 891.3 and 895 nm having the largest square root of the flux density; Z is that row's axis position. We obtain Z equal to 894.746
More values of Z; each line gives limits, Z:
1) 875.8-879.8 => 879.630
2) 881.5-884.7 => 881.657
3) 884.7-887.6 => 887.360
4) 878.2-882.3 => 880.440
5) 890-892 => 891.866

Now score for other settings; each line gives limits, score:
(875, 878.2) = -6.6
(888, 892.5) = -9.4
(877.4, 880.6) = -6.8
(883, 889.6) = -14.2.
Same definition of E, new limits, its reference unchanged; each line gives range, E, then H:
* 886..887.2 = -14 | 0.041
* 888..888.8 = -10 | 0.097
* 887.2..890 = -8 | 0.175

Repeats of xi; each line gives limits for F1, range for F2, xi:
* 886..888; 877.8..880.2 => -0.04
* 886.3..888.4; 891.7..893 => -0.08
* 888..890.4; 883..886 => -0.08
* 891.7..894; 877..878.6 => 0.00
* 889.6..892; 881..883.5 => 0.03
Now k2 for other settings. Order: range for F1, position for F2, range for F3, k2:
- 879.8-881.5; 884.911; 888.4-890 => 19.3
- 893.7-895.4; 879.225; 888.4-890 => 20.3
